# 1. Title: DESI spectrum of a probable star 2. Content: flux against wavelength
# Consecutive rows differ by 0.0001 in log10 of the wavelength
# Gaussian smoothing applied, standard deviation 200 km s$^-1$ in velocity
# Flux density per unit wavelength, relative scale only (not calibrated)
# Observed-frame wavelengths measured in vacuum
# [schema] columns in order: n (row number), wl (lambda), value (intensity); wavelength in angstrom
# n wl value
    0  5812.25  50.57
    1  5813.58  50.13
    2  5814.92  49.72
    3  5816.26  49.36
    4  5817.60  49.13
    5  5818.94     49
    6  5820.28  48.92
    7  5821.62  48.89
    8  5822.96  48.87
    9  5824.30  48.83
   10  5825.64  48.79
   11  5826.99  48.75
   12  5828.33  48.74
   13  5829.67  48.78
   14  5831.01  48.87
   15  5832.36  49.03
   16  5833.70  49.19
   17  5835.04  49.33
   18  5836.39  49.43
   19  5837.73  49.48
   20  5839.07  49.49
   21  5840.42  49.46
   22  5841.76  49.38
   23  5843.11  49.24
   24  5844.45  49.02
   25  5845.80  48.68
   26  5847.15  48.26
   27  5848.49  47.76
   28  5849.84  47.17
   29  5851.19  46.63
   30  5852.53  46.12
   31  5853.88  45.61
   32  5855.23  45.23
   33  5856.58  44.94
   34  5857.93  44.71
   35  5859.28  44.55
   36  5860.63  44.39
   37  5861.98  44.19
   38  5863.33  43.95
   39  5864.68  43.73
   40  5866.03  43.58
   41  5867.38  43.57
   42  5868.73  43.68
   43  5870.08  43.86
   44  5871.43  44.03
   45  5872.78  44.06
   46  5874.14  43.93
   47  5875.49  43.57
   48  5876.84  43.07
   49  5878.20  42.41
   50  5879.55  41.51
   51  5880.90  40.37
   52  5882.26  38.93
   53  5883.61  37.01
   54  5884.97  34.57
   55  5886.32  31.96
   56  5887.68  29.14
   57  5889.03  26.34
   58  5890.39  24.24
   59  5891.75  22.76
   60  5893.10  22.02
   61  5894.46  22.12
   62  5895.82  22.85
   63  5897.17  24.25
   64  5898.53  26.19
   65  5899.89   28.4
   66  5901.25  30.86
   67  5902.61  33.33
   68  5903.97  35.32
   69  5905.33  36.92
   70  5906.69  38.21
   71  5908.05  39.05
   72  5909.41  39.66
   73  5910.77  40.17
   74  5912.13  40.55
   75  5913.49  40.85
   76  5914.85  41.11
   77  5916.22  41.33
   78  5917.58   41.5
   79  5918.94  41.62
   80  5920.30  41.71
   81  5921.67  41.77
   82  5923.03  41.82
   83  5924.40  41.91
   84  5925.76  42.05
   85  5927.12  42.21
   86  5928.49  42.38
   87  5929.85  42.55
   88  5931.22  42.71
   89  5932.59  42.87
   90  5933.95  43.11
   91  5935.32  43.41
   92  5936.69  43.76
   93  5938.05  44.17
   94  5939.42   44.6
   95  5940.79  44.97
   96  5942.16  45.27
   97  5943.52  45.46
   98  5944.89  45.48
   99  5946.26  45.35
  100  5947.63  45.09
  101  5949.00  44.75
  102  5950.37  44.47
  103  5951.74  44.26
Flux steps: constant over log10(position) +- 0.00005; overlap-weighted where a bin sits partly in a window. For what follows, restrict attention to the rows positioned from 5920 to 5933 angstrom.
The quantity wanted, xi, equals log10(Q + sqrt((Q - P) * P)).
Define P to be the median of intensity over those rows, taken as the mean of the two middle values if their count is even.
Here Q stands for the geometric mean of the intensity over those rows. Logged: 1.64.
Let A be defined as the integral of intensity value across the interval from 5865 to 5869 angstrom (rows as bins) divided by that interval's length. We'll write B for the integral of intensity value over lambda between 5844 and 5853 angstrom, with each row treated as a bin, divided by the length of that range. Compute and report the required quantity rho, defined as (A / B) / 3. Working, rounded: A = 44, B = 48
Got 0.31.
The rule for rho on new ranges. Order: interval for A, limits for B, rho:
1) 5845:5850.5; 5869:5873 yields 0.36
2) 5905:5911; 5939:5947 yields 0.29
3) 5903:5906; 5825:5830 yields 0.25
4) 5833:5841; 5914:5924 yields 0.40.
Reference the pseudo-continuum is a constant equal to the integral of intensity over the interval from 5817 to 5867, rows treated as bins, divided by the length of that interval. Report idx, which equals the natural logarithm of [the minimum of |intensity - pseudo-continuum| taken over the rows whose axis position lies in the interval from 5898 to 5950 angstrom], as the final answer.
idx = 0.7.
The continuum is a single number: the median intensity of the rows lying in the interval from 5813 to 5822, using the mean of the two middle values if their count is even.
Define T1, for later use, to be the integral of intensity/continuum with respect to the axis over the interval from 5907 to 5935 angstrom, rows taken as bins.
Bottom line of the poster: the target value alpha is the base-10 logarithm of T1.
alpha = 1.37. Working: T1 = 23.7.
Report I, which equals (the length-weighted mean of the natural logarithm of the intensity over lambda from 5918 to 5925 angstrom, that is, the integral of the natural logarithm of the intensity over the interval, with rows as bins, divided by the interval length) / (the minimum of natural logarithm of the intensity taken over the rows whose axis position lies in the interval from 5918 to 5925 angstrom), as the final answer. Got 1.00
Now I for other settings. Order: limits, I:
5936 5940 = 1.00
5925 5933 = 1.00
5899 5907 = 1.05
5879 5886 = 1.03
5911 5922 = 1.00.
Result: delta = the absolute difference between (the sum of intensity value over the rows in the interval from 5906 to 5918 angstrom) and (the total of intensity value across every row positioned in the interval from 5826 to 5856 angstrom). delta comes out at 701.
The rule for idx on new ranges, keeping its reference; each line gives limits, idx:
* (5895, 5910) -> 2.1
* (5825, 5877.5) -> -1.5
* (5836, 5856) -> -1.5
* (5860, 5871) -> 1.1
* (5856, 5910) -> 1.0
